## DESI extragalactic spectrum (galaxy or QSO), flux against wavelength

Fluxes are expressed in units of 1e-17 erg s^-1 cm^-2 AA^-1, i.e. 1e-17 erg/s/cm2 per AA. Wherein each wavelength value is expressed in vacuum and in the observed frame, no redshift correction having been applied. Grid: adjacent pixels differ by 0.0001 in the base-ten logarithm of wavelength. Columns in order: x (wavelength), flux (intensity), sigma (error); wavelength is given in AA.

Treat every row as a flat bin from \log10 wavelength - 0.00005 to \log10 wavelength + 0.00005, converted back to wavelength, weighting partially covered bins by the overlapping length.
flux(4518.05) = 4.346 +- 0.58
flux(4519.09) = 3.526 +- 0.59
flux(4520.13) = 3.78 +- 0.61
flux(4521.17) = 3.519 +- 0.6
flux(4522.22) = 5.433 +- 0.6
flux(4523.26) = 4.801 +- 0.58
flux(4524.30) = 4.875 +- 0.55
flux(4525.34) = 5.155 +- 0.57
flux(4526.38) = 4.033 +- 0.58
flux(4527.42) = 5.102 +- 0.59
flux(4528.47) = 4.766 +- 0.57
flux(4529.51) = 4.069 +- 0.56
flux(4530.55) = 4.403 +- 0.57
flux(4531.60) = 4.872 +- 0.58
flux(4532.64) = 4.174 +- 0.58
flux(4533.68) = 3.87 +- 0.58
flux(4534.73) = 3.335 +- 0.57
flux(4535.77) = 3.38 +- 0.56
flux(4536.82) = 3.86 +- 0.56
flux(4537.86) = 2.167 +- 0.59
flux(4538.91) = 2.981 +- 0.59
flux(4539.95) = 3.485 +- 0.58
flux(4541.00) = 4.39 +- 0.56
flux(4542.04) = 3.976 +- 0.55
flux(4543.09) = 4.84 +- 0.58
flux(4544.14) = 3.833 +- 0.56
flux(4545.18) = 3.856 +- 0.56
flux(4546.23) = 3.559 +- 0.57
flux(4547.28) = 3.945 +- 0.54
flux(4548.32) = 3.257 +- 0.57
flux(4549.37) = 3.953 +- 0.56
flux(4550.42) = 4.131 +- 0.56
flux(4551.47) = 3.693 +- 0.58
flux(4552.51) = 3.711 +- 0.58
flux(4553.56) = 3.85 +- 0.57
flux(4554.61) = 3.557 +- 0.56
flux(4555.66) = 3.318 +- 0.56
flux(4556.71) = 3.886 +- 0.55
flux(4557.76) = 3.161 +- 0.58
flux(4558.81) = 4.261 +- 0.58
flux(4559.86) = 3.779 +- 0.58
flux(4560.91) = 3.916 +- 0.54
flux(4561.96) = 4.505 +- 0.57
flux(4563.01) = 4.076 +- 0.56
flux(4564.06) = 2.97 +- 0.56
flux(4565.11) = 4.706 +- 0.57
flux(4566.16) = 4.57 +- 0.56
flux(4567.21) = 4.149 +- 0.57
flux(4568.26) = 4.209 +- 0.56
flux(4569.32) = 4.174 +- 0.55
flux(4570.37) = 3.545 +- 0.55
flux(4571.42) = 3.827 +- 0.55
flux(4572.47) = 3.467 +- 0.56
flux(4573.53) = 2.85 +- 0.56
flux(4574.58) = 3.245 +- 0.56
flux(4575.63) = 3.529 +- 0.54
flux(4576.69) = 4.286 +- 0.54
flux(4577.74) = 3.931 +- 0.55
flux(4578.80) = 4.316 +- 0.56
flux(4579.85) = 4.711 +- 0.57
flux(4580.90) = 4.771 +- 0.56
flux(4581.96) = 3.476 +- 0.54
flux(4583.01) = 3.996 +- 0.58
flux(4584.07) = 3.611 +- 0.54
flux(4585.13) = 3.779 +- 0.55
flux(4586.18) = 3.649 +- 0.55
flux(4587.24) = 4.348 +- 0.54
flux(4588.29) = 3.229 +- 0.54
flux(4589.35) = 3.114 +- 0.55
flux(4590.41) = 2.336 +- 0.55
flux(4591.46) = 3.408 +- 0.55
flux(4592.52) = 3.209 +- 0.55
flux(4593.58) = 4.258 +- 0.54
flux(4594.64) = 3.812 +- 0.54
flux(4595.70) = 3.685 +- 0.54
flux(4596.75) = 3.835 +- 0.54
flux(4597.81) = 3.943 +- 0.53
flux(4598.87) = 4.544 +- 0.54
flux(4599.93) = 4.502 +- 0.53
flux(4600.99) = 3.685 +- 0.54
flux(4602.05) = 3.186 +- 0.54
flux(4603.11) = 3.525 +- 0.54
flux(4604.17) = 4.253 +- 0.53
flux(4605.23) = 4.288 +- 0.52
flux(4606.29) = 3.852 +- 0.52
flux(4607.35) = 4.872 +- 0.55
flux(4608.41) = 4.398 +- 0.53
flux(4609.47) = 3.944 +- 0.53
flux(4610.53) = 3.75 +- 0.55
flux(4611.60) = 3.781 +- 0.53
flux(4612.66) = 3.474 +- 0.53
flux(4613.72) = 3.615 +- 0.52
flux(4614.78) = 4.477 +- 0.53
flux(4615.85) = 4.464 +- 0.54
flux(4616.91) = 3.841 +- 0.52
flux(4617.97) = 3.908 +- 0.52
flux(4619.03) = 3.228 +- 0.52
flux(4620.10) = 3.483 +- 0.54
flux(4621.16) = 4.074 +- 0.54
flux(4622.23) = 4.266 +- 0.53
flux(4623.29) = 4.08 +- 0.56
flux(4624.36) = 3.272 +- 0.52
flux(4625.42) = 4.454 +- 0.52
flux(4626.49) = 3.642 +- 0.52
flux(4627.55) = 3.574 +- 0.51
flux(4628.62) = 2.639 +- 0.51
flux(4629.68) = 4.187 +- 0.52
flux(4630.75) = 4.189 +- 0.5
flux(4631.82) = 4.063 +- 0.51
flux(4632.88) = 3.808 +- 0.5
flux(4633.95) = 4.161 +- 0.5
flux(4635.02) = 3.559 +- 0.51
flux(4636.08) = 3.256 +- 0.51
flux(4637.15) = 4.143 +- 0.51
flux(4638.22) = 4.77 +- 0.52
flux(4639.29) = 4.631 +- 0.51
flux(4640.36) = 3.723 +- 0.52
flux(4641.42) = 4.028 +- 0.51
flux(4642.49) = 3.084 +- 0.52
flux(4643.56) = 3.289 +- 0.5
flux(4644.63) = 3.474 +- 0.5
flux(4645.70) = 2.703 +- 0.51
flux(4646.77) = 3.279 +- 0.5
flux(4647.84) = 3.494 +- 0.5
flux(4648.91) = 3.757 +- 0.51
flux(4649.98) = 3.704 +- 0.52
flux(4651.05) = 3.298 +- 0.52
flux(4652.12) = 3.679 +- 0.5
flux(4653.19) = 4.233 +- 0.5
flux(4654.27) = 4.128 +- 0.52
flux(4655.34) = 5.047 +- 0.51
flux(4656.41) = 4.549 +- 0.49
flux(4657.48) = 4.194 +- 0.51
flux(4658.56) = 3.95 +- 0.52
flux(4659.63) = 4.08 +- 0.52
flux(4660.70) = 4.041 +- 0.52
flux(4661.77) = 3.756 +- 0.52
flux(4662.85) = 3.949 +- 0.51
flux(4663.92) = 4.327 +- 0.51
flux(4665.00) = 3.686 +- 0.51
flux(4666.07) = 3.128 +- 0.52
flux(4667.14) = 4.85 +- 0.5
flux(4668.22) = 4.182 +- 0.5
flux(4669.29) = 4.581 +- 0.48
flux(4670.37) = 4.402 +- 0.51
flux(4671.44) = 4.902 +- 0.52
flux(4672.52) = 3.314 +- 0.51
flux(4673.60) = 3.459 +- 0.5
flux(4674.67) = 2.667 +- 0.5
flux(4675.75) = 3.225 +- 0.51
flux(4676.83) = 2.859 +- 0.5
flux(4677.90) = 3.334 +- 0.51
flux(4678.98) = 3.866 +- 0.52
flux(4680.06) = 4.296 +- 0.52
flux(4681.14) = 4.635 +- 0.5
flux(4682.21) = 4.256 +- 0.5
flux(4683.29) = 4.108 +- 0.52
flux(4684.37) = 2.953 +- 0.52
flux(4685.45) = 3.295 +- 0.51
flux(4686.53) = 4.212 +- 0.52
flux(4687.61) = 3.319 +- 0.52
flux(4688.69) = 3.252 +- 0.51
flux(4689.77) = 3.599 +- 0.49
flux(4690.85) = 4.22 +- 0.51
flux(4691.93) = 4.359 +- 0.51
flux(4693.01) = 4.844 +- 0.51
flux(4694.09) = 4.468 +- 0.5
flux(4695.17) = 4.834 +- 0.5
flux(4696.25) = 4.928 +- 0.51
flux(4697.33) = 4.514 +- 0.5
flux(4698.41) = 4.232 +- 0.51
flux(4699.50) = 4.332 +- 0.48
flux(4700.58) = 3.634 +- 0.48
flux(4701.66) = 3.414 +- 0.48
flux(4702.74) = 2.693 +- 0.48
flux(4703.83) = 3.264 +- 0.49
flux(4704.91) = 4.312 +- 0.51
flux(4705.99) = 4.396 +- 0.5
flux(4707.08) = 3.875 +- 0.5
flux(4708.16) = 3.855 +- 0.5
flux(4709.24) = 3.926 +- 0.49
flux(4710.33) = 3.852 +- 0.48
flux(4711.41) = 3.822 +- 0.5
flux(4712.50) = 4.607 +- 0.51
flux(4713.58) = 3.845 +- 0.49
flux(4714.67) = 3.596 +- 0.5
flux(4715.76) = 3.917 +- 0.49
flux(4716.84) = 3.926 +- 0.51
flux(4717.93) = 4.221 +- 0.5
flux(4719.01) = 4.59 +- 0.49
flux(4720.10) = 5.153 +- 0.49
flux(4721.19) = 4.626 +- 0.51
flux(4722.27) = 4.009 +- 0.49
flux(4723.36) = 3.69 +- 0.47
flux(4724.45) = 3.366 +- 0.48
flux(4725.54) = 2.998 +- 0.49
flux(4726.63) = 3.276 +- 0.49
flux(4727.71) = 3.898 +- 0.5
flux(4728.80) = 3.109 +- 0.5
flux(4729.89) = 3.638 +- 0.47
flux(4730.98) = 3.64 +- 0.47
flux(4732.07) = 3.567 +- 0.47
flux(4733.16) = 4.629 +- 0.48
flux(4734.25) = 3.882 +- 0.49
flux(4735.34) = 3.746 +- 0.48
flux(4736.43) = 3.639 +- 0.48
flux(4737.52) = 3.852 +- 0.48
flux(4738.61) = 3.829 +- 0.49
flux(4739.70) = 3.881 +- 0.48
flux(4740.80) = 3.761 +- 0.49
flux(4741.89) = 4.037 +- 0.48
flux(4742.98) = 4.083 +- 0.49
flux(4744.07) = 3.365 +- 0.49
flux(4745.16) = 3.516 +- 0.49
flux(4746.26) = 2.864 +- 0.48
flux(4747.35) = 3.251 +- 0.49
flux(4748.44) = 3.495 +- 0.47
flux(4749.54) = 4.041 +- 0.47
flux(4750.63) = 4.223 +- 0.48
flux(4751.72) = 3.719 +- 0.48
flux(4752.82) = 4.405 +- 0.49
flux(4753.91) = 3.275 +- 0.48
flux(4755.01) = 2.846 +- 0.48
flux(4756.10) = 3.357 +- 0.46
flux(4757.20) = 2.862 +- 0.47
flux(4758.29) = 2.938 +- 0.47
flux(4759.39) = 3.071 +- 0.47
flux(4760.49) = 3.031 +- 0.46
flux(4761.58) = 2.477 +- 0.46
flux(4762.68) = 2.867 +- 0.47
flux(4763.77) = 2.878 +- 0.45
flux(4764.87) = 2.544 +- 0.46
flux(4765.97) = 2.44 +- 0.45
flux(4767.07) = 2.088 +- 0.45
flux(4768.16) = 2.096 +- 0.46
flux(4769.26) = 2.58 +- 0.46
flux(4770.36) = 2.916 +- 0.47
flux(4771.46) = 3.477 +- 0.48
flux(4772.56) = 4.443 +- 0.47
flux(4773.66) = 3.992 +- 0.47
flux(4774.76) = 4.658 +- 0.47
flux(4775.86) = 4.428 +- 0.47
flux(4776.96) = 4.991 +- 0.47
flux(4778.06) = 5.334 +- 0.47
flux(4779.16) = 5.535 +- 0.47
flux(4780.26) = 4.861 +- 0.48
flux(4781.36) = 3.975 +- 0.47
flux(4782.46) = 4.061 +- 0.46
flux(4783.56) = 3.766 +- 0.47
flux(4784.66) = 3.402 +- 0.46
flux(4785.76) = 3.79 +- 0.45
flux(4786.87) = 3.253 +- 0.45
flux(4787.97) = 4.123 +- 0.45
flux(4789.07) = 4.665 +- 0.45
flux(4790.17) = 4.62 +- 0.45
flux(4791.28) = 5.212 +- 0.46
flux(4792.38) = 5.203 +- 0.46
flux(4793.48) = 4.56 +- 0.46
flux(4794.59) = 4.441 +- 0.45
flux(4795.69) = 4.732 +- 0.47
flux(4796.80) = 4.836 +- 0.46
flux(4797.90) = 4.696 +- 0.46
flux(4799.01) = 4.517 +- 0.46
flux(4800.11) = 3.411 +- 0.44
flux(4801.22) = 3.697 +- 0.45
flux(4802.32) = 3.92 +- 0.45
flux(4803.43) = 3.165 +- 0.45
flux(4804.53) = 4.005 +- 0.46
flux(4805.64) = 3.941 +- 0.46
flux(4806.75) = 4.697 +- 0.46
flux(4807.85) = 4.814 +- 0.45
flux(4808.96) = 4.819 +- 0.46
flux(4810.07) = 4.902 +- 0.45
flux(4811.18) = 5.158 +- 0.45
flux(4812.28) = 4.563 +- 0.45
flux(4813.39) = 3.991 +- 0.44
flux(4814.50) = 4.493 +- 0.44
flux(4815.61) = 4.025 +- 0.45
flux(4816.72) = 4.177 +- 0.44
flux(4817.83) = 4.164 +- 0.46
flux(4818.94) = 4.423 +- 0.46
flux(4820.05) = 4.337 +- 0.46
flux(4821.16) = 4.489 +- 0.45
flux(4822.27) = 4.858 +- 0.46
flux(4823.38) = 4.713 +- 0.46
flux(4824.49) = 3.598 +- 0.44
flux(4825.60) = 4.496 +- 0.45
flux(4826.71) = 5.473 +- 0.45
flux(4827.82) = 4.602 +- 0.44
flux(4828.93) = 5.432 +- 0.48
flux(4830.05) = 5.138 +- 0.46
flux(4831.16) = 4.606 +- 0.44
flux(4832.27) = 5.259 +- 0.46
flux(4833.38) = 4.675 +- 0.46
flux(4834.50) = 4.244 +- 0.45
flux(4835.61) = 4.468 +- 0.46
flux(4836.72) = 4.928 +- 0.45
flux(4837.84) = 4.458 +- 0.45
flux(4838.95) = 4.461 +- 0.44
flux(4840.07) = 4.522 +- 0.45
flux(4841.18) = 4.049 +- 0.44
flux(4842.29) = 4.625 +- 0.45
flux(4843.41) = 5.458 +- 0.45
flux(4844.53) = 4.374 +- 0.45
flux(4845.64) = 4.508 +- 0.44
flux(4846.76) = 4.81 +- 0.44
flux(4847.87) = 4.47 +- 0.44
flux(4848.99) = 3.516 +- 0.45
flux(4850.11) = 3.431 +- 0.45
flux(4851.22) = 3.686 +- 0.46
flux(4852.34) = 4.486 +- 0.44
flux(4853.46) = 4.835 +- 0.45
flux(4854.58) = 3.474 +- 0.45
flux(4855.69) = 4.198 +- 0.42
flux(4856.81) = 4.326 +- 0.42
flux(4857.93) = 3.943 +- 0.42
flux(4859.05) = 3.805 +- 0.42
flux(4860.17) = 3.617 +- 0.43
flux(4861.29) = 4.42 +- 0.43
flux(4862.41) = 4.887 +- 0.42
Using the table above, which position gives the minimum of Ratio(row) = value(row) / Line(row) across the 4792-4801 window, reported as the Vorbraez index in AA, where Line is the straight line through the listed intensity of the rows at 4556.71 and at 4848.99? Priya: 4800.11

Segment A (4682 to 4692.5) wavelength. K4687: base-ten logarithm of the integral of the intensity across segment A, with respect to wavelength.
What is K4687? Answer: 1.6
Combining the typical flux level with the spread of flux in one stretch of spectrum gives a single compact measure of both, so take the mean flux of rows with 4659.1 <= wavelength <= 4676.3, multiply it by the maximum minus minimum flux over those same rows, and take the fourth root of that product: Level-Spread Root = 1.72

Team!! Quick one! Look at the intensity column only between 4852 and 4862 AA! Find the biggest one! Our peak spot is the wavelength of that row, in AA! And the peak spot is 4853.46 AA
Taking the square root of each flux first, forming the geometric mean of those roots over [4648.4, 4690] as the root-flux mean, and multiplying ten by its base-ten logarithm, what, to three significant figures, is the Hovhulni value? 2.92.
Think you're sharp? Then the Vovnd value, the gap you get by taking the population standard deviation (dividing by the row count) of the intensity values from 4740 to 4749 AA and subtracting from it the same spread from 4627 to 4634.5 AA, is -0.14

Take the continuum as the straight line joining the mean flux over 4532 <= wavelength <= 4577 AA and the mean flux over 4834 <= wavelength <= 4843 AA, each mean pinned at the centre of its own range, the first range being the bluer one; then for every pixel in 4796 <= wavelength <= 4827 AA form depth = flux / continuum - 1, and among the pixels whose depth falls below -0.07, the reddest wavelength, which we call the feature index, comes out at 4824.49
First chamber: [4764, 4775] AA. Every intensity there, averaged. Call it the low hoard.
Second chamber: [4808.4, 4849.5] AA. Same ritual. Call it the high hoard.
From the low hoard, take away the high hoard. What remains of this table -1.5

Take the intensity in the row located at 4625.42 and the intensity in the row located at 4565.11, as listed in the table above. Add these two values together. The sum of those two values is 9.2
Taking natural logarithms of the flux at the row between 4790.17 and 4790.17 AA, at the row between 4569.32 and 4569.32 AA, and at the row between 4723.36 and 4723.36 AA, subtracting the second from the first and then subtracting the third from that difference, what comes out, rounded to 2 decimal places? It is -1.20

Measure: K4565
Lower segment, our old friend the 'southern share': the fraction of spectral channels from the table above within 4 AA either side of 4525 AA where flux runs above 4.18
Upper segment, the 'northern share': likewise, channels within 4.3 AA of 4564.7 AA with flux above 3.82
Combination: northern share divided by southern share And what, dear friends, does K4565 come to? 1.2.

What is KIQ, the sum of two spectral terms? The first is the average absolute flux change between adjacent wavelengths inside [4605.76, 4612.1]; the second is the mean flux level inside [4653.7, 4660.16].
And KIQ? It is 4.8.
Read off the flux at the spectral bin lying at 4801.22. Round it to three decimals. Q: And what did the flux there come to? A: 3.697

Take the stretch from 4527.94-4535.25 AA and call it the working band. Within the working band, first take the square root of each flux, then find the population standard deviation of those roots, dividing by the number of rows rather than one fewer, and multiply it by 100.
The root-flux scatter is 12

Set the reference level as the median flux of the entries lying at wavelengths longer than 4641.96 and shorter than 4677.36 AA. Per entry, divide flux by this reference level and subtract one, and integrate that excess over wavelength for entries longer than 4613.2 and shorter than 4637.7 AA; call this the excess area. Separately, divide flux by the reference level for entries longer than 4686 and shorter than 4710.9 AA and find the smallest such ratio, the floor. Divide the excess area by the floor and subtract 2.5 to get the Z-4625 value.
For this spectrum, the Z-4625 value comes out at -1.7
